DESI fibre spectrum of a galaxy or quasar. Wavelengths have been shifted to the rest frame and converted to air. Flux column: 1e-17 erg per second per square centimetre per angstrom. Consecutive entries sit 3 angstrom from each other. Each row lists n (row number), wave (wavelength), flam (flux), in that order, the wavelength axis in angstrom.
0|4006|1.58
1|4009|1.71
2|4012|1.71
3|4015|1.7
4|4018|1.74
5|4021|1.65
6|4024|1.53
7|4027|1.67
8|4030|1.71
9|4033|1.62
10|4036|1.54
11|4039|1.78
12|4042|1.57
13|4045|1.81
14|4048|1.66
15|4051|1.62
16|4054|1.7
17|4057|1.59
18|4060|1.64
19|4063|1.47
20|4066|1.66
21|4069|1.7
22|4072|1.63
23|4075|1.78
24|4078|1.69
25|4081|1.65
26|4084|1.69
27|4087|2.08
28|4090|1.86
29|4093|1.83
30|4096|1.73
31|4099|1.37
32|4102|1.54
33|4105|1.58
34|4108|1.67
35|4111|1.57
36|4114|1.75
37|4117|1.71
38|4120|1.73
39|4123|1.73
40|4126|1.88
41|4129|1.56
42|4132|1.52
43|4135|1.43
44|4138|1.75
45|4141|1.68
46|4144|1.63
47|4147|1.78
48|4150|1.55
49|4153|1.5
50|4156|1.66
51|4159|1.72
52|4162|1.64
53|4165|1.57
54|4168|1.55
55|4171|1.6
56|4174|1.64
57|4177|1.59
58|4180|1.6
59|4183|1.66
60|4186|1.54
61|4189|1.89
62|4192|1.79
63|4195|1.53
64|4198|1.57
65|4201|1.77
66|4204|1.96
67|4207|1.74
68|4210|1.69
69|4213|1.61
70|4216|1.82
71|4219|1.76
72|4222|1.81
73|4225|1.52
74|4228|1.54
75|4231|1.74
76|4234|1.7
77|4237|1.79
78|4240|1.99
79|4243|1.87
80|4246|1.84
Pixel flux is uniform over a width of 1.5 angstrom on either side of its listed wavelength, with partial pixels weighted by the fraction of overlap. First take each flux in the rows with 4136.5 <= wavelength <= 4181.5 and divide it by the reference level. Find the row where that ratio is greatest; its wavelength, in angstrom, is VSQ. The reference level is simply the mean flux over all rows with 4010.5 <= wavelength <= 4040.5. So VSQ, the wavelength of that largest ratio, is 4147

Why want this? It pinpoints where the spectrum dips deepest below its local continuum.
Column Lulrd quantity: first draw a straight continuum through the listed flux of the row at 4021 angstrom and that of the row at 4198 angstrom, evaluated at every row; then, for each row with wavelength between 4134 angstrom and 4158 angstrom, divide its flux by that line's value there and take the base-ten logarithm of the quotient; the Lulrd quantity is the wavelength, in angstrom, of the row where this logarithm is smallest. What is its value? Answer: 4135 angstrom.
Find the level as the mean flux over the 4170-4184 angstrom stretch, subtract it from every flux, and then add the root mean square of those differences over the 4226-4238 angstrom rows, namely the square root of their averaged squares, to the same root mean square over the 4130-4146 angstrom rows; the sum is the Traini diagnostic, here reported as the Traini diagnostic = 0.235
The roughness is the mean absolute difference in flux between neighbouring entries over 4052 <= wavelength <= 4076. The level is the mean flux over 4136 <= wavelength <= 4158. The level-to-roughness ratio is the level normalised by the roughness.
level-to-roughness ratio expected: 14.8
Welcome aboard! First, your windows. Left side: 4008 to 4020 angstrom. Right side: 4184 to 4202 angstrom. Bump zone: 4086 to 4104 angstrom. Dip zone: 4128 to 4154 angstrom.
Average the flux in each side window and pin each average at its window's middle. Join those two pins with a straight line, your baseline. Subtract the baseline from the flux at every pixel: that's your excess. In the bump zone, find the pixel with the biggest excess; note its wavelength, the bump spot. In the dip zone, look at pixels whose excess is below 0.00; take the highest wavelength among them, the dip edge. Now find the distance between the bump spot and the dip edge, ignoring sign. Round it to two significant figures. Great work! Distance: 66 angstrom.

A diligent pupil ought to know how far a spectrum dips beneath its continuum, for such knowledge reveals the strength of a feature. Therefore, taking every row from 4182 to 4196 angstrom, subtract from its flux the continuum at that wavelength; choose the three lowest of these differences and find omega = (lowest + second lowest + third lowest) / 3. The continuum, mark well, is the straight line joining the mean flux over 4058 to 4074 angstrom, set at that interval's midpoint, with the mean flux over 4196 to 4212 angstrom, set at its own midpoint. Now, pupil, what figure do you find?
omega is -0.15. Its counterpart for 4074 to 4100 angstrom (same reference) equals -0.07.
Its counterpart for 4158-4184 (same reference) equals -0.14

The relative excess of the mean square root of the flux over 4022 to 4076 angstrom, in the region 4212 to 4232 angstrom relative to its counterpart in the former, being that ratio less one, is 0.011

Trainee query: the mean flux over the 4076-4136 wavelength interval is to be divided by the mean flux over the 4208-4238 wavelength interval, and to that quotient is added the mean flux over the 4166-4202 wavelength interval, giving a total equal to 2.63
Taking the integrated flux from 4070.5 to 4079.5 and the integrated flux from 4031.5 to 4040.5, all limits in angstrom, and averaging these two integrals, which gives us 15.1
